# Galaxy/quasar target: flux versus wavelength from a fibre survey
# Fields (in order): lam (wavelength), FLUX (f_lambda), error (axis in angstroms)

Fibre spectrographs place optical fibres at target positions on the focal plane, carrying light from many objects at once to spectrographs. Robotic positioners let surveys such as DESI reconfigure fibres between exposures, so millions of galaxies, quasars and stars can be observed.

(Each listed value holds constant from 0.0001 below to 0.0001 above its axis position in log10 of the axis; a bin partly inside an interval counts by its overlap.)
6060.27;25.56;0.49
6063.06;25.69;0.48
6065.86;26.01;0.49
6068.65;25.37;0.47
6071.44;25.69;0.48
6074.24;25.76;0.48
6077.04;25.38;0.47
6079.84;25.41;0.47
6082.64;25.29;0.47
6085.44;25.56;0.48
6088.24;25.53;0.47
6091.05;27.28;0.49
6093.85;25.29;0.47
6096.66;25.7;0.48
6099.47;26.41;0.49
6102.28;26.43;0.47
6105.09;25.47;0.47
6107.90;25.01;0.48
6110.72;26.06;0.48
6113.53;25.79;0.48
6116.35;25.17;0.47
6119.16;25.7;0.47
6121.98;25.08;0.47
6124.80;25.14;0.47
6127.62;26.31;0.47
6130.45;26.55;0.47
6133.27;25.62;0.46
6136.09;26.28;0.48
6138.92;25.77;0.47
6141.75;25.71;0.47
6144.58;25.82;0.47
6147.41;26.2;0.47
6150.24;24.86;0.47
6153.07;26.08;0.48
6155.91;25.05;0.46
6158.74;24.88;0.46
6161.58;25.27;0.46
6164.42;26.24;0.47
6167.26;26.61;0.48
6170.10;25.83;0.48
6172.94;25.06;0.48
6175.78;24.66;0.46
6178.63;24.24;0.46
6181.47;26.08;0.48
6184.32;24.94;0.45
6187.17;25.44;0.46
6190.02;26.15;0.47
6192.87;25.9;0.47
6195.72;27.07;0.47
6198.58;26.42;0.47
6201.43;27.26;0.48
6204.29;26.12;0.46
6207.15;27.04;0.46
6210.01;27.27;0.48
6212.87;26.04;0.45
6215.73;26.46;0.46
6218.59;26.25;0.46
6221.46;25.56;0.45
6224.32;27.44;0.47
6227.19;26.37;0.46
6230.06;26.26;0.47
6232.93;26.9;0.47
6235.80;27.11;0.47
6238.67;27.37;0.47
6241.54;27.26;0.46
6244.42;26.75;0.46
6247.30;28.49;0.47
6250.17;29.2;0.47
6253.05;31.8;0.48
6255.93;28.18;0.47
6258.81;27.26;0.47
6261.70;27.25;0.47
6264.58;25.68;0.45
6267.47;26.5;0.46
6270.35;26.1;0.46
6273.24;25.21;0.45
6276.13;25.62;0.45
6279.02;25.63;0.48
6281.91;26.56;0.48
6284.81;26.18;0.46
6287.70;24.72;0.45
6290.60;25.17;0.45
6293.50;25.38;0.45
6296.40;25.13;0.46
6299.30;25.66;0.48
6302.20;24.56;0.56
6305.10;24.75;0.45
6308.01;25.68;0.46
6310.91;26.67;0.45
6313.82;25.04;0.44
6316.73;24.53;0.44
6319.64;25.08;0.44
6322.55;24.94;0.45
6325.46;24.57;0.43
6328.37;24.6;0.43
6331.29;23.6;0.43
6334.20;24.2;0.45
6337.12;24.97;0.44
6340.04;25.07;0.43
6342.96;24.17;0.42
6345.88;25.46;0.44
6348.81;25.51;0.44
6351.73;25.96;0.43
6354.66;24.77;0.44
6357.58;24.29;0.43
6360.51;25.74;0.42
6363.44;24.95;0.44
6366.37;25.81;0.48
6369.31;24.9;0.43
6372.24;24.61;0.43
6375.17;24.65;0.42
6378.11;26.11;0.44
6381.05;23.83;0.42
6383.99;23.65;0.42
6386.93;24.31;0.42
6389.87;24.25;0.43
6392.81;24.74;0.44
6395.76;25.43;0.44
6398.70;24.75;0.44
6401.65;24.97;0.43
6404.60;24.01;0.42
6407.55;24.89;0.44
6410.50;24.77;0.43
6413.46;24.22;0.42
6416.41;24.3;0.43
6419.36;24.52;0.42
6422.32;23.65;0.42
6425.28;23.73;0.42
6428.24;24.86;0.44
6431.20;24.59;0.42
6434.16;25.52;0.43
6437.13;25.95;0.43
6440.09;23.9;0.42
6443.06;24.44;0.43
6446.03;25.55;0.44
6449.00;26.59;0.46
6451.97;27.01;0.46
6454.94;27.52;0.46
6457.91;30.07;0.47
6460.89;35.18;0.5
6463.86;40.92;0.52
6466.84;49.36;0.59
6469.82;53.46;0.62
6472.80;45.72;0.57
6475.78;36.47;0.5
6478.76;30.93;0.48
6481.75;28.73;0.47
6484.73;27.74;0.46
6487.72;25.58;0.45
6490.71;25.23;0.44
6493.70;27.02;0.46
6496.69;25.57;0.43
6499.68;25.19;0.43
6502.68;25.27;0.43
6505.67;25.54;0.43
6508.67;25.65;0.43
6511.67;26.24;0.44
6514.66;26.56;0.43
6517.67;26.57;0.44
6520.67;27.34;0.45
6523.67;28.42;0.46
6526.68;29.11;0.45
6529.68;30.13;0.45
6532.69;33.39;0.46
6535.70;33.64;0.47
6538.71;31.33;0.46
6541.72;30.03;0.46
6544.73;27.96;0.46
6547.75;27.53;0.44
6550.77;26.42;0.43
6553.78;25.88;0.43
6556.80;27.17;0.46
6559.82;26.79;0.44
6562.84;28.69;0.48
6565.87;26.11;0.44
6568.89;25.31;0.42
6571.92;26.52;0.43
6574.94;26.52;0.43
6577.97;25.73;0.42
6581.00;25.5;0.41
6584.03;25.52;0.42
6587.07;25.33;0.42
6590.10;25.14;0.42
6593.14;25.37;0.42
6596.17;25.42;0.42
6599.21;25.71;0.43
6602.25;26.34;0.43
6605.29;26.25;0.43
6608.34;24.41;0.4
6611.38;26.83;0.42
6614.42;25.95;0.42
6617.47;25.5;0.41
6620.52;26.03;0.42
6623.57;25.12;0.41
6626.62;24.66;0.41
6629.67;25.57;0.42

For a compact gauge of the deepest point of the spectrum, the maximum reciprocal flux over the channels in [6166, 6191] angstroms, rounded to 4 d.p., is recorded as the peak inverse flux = 0.0413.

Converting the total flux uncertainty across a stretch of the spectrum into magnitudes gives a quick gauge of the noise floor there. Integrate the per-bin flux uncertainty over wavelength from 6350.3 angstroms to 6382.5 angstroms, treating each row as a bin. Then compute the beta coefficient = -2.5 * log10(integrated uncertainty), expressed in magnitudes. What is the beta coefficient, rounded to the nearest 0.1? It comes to -2.9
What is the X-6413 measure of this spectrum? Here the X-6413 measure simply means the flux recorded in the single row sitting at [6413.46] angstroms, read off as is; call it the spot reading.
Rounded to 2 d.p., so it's 24.22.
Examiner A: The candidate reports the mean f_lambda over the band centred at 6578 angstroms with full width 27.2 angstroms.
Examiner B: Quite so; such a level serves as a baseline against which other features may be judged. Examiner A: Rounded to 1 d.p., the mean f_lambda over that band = 25.7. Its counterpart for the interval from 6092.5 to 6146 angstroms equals 25.8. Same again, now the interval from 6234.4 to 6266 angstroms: 27.9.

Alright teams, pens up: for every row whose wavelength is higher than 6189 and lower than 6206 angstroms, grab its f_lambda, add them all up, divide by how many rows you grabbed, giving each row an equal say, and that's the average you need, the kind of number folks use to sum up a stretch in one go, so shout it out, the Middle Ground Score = 26.5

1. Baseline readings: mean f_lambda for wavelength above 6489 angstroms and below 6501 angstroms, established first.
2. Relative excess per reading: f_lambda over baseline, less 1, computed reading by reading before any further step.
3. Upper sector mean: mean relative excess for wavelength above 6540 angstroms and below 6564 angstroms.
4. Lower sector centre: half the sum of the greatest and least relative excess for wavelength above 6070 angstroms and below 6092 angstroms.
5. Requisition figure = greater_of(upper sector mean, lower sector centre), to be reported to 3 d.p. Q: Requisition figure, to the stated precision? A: 0.070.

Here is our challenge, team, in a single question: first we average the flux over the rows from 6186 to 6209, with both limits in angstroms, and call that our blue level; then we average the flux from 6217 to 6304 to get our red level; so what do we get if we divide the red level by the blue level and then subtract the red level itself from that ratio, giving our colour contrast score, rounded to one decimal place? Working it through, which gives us -25.6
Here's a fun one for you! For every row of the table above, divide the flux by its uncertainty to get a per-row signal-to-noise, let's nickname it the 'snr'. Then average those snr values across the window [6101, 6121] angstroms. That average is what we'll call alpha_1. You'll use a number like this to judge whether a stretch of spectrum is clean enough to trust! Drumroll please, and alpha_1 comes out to 54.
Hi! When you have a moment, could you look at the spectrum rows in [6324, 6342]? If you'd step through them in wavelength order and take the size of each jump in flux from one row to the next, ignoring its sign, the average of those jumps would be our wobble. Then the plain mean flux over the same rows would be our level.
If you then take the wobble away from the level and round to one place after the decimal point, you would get 24.0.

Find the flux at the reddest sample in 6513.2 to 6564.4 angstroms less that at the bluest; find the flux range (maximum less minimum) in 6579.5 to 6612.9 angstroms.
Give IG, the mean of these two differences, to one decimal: 2.3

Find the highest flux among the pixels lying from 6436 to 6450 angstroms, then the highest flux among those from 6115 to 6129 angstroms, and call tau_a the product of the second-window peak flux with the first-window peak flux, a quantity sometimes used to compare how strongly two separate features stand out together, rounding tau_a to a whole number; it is 700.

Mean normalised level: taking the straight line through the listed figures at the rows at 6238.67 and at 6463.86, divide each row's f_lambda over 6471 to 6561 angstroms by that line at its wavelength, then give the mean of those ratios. 0.65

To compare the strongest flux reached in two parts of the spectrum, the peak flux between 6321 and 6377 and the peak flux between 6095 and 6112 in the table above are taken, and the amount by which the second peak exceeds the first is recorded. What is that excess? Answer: 0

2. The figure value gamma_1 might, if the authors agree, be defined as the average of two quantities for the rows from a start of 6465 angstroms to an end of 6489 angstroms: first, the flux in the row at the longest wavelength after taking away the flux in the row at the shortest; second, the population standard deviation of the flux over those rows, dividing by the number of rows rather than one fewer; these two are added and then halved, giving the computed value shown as -6.83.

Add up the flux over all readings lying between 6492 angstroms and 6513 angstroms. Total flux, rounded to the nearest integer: 180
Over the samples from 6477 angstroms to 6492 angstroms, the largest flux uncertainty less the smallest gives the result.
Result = 0.040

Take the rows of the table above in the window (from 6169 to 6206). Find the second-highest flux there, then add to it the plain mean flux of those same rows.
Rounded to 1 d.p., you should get 52.9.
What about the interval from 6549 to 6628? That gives 53.1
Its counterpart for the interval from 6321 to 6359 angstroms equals 50.3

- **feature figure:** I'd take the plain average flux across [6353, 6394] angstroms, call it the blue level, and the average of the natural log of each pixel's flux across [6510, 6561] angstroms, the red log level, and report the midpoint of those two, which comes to 14.1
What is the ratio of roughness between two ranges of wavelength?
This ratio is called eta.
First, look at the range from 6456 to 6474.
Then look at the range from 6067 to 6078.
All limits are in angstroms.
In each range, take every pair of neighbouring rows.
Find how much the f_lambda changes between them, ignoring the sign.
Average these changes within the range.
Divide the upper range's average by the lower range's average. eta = 24.3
